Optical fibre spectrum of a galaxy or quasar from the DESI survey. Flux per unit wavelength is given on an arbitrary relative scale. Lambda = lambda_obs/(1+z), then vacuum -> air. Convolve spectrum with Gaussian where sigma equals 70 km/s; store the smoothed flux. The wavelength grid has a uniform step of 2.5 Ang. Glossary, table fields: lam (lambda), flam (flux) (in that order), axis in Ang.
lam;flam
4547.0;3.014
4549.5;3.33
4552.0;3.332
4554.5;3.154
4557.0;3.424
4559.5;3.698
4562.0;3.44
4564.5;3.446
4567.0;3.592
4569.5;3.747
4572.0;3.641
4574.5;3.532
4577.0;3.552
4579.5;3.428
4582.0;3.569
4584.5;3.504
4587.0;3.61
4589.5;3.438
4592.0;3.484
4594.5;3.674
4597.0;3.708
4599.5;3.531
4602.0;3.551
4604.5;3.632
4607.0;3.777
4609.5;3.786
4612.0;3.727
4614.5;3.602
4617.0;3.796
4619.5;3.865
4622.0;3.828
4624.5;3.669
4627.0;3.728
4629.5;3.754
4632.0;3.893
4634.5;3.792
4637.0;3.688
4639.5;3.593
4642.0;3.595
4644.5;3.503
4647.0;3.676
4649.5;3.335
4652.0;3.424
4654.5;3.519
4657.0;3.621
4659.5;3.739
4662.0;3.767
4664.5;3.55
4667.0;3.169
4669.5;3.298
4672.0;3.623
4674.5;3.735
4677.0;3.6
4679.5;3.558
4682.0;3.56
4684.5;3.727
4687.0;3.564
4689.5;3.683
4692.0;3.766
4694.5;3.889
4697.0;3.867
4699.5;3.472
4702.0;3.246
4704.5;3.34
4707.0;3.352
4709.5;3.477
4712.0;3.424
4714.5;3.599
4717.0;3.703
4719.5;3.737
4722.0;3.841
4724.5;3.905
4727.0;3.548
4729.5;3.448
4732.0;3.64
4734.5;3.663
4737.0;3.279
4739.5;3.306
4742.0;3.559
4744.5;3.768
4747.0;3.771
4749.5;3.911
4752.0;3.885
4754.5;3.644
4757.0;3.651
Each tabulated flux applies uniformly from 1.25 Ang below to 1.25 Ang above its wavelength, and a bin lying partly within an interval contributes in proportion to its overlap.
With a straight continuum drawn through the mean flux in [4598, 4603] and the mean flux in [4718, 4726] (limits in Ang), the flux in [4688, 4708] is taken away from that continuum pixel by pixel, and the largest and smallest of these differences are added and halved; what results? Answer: 0.20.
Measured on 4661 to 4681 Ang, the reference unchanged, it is 0.22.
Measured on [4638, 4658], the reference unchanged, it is 0.15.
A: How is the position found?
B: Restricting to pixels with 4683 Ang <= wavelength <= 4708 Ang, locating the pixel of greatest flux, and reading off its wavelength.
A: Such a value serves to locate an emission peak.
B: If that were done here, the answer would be 4694.5 Ang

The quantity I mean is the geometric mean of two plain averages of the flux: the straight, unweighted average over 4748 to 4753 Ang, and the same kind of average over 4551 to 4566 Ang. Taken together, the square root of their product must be 3.65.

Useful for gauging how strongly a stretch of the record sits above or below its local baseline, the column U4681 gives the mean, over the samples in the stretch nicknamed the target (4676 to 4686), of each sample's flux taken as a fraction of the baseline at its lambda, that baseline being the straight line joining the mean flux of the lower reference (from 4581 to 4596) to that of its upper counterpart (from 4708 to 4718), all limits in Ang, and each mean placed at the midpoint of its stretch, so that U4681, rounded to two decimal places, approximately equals 1.02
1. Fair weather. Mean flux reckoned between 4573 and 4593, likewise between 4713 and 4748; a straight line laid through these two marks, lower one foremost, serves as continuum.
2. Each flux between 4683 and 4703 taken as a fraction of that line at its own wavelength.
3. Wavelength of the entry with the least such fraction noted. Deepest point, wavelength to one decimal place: 4702.0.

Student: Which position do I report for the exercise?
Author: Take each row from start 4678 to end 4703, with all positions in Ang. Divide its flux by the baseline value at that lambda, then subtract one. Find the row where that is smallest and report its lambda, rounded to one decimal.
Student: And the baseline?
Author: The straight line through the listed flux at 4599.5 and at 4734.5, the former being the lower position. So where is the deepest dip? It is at 4702.0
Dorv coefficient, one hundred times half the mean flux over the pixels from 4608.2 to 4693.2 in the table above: 182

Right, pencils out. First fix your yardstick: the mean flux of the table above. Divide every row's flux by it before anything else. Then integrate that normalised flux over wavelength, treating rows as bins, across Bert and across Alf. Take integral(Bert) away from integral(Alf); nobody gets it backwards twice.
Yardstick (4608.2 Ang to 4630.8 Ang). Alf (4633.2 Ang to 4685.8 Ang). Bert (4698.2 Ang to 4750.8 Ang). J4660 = 0.1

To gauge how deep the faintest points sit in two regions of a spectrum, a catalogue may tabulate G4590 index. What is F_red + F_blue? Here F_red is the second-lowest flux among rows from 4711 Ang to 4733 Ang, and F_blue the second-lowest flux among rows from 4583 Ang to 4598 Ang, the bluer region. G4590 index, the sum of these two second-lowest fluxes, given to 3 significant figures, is 6.93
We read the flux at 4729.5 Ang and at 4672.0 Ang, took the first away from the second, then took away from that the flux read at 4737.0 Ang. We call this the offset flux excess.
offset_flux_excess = -3.10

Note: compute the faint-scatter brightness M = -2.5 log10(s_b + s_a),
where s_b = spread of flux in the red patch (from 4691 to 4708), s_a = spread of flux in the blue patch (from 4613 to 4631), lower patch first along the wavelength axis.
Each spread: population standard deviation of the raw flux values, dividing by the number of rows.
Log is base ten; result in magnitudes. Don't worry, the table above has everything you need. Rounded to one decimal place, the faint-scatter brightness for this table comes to 1.2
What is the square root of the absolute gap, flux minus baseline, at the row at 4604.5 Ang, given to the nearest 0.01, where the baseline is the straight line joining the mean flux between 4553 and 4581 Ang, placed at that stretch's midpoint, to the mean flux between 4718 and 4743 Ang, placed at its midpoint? 0.32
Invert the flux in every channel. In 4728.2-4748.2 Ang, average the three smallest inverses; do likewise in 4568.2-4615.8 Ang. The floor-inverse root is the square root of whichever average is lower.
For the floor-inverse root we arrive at 0.515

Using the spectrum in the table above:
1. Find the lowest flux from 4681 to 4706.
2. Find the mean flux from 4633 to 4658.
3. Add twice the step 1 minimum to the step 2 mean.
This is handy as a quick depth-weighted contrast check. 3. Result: 10.07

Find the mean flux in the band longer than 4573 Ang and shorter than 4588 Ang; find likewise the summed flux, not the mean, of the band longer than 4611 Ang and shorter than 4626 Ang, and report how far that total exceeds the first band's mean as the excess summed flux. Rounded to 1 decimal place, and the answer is 19.0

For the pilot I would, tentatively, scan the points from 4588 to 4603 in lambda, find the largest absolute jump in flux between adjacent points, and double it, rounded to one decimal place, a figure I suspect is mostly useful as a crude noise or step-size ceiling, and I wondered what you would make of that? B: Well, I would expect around 0.4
